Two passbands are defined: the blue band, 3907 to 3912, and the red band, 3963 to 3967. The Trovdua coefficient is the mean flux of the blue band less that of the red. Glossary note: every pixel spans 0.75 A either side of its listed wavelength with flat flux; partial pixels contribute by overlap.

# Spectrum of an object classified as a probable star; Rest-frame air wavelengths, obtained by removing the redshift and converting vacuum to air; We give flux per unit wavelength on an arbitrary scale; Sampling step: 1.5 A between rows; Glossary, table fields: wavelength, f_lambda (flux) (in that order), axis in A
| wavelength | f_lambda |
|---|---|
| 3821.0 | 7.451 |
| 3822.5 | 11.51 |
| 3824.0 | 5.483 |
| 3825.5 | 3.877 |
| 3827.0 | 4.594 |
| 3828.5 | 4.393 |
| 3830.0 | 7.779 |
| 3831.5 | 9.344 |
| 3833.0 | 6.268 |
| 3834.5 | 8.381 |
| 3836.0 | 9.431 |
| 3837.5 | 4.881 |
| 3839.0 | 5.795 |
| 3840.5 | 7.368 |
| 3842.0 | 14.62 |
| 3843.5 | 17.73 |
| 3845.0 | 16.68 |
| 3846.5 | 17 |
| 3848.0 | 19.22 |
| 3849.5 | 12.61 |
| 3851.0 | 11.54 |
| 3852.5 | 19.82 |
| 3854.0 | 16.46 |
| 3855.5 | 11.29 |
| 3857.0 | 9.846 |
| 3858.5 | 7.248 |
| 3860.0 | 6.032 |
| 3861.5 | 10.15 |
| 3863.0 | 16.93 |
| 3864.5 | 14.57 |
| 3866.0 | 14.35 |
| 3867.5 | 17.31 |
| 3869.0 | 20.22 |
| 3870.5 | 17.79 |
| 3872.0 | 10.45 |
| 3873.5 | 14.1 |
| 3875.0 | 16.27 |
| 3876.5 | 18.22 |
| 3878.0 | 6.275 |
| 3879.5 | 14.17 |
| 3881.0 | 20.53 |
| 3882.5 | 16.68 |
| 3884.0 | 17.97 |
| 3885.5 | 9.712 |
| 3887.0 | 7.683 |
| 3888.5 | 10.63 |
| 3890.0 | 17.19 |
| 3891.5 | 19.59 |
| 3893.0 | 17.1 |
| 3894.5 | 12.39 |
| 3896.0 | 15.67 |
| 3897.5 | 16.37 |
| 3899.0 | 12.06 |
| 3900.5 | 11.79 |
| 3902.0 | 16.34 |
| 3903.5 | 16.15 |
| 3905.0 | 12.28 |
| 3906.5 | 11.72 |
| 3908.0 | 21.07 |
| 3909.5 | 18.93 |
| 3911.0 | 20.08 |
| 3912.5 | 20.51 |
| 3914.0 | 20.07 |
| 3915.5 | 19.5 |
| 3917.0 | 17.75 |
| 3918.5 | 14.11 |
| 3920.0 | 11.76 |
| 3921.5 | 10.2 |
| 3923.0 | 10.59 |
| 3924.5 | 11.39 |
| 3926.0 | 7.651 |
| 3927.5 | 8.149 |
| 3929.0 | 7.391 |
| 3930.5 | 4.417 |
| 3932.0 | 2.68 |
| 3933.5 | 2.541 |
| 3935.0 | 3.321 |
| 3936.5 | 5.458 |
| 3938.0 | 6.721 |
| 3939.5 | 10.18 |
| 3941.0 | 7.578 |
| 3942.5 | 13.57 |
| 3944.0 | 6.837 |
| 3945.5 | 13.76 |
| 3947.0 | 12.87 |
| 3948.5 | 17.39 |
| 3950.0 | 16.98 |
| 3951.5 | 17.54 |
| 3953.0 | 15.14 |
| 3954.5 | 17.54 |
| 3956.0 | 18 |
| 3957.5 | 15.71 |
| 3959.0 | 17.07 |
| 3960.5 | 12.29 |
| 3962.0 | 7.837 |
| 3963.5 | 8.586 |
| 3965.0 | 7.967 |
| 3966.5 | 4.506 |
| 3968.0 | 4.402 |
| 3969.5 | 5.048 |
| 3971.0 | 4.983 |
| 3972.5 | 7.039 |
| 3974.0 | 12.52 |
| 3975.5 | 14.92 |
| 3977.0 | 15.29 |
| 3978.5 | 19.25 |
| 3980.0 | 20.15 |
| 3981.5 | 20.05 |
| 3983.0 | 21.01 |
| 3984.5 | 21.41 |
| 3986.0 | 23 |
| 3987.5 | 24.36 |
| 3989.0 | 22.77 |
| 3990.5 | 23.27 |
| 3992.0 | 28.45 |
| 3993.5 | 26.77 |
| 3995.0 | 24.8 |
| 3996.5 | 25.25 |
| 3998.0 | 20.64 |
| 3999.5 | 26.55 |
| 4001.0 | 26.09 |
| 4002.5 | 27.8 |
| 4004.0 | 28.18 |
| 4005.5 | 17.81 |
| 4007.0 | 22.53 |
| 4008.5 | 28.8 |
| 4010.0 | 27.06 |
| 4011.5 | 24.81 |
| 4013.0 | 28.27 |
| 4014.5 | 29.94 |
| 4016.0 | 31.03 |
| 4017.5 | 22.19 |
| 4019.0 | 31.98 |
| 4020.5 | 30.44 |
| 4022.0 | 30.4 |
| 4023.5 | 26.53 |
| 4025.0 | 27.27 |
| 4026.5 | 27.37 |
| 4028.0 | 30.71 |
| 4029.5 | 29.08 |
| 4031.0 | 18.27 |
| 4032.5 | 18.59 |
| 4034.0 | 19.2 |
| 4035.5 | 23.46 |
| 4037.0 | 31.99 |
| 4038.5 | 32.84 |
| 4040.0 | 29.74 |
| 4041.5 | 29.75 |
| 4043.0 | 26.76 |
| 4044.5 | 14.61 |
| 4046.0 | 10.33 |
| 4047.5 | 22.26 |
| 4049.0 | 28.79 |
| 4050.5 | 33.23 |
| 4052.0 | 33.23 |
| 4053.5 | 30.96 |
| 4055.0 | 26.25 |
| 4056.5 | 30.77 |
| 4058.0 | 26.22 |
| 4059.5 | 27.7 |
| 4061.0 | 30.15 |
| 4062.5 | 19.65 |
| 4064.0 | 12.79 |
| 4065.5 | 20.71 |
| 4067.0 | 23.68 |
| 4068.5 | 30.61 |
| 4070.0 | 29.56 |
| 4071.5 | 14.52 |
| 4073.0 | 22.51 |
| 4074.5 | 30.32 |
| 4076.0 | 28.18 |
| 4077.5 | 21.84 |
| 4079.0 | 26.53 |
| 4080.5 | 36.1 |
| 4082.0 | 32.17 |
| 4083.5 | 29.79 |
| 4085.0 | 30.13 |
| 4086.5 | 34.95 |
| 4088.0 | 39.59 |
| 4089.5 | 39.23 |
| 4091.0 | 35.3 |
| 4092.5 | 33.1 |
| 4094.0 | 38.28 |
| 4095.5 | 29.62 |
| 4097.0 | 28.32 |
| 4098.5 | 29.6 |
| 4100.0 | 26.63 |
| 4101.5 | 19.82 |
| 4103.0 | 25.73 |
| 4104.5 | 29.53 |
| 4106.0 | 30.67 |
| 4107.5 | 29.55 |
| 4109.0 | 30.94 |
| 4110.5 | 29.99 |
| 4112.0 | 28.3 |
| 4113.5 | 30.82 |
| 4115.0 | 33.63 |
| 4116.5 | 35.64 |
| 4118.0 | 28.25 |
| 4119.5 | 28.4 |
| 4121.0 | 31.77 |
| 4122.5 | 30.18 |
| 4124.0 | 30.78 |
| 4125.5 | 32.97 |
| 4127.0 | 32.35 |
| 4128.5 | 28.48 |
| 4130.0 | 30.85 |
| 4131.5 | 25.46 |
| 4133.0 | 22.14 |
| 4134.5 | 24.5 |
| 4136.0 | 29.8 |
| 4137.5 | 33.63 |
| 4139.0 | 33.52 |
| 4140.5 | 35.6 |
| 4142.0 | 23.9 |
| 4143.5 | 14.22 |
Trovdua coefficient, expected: 13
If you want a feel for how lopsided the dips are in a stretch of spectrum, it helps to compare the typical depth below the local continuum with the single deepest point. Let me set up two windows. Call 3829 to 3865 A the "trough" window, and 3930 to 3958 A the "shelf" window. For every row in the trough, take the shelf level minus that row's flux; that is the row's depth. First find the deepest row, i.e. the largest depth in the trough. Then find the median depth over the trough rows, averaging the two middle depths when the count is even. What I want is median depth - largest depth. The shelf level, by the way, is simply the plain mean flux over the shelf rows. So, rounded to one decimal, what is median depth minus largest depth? -5.8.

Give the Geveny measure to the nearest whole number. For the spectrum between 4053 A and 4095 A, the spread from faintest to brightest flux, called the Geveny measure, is 27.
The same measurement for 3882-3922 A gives 13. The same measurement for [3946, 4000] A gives 24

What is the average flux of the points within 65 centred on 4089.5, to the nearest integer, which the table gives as 29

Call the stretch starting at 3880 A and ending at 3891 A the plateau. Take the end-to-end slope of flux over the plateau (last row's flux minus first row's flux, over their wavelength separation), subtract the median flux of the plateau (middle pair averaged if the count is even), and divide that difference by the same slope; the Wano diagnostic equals 46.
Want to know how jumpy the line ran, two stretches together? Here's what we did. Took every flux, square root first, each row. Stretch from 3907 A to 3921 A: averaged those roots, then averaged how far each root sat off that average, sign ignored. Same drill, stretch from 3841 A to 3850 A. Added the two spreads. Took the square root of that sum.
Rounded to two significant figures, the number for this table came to 0.73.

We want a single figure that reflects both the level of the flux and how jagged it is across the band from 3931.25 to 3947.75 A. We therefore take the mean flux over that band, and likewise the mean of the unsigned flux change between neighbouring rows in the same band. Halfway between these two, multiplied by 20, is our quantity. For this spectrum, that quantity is 109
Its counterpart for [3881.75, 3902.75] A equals 177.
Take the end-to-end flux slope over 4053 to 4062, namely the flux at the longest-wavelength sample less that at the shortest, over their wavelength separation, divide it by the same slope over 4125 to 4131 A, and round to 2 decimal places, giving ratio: 0.23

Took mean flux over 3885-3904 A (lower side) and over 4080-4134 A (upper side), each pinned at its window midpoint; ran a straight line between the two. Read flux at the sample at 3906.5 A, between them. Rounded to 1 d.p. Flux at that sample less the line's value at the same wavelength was -3.3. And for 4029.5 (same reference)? 4.4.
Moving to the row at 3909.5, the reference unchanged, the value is 3.7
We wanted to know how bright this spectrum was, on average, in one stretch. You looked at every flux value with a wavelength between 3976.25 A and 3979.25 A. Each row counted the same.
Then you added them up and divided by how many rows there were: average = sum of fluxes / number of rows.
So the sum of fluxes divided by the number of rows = 17.3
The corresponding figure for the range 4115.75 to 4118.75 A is 31.9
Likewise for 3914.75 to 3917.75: 18.6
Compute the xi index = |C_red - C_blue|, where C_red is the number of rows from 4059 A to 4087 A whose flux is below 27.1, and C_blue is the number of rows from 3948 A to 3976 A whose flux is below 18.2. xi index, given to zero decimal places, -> 11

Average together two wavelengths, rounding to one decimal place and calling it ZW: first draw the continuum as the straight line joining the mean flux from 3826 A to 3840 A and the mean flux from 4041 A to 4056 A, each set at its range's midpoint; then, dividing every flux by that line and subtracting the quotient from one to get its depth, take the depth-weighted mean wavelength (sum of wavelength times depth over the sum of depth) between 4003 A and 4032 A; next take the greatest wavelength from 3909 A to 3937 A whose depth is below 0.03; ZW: 3967.8 A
